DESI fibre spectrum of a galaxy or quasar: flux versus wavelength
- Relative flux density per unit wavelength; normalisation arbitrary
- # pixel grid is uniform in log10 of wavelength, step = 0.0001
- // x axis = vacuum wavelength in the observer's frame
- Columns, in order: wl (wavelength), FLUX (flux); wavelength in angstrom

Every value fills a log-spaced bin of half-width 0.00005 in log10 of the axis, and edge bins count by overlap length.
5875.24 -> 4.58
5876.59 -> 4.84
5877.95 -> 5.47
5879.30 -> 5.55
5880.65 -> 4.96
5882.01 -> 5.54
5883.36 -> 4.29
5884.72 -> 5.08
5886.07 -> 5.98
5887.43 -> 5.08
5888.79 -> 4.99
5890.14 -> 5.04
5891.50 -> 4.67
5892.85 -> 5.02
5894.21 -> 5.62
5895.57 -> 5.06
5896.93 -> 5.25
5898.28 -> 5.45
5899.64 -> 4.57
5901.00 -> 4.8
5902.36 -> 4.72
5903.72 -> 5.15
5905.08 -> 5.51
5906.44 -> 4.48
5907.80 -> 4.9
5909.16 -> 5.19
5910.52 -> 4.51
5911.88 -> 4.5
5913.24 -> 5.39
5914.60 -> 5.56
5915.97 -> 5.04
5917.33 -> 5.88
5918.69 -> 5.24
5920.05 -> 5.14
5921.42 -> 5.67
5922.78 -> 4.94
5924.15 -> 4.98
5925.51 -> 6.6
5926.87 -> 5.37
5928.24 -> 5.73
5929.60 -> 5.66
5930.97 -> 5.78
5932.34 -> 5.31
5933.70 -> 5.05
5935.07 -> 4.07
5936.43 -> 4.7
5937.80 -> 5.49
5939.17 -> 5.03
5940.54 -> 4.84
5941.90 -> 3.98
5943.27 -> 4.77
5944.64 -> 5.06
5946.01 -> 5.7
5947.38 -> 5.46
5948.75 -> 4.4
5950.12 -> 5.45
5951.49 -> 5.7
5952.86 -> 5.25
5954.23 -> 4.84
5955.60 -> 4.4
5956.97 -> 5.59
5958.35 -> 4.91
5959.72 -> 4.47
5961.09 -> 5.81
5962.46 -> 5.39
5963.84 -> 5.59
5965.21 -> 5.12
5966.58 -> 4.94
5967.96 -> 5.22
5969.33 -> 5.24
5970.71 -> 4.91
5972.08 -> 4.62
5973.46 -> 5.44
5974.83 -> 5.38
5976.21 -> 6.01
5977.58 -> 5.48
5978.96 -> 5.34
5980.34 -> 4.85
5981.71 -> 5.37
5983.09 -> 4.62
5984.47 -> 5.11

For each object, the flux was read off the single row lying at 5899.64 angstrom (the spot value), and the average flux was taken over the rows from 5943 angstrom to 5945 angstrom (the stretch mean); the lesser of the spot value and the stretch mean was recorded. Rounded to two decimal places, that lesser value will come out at 4.57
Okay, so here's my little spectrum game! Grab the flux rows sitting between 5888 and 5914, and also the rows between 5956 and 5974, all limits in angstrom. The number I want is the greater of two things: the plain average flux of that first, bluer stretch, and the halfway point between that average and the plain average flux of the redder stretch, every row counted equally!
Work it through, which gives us 5.08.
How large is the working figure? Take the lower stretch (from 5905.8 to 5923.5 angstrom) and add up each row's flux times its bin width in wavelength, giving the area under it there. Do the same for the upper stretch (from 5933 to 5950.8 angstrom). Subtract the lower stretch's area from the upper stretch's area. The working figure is -3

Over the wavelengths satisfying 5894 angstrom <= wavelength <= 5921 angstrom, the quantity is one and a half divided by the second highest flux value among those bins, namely 0.267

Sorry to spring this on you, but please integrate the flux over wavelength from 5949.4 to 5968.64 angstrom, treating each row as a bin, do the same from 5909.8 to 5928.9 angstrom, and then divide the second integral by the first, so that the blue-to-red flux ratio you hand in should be 1.02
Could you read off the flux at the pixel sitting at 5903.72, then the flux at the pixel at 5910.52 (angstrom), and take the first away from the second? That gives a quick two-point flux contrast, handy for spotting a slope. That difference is -0.64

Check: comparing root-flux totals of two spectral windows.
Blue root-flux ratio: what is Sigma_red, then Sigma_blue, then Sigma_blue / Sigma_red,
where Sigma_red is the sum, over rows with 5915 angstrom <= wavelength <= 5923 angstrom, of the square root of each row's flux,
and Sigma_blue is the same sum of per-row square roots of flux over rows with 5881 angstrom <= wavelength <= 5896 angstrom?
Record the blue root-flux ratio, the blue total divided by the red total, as 1.80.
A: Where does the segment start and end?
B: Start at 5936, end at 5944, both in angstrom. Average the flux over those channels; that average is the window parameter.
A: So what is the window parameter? 4.80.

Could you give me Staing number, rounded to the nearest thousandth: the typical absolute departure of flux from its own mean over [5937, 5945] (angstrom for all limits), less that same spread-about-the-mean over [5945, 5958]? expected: -0.103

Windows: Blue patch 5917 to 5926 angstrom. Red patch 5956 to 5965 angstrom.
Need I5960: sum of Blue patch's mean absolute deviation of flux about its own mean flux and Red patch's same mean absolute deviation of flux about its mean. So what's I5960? 0.88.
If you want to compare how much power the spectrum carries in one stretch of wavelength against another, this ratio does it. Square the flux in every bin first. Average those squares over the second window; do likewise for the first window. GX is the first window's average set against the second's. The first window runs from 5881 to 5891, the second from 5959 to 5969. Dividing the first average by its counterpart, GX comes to 0.97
